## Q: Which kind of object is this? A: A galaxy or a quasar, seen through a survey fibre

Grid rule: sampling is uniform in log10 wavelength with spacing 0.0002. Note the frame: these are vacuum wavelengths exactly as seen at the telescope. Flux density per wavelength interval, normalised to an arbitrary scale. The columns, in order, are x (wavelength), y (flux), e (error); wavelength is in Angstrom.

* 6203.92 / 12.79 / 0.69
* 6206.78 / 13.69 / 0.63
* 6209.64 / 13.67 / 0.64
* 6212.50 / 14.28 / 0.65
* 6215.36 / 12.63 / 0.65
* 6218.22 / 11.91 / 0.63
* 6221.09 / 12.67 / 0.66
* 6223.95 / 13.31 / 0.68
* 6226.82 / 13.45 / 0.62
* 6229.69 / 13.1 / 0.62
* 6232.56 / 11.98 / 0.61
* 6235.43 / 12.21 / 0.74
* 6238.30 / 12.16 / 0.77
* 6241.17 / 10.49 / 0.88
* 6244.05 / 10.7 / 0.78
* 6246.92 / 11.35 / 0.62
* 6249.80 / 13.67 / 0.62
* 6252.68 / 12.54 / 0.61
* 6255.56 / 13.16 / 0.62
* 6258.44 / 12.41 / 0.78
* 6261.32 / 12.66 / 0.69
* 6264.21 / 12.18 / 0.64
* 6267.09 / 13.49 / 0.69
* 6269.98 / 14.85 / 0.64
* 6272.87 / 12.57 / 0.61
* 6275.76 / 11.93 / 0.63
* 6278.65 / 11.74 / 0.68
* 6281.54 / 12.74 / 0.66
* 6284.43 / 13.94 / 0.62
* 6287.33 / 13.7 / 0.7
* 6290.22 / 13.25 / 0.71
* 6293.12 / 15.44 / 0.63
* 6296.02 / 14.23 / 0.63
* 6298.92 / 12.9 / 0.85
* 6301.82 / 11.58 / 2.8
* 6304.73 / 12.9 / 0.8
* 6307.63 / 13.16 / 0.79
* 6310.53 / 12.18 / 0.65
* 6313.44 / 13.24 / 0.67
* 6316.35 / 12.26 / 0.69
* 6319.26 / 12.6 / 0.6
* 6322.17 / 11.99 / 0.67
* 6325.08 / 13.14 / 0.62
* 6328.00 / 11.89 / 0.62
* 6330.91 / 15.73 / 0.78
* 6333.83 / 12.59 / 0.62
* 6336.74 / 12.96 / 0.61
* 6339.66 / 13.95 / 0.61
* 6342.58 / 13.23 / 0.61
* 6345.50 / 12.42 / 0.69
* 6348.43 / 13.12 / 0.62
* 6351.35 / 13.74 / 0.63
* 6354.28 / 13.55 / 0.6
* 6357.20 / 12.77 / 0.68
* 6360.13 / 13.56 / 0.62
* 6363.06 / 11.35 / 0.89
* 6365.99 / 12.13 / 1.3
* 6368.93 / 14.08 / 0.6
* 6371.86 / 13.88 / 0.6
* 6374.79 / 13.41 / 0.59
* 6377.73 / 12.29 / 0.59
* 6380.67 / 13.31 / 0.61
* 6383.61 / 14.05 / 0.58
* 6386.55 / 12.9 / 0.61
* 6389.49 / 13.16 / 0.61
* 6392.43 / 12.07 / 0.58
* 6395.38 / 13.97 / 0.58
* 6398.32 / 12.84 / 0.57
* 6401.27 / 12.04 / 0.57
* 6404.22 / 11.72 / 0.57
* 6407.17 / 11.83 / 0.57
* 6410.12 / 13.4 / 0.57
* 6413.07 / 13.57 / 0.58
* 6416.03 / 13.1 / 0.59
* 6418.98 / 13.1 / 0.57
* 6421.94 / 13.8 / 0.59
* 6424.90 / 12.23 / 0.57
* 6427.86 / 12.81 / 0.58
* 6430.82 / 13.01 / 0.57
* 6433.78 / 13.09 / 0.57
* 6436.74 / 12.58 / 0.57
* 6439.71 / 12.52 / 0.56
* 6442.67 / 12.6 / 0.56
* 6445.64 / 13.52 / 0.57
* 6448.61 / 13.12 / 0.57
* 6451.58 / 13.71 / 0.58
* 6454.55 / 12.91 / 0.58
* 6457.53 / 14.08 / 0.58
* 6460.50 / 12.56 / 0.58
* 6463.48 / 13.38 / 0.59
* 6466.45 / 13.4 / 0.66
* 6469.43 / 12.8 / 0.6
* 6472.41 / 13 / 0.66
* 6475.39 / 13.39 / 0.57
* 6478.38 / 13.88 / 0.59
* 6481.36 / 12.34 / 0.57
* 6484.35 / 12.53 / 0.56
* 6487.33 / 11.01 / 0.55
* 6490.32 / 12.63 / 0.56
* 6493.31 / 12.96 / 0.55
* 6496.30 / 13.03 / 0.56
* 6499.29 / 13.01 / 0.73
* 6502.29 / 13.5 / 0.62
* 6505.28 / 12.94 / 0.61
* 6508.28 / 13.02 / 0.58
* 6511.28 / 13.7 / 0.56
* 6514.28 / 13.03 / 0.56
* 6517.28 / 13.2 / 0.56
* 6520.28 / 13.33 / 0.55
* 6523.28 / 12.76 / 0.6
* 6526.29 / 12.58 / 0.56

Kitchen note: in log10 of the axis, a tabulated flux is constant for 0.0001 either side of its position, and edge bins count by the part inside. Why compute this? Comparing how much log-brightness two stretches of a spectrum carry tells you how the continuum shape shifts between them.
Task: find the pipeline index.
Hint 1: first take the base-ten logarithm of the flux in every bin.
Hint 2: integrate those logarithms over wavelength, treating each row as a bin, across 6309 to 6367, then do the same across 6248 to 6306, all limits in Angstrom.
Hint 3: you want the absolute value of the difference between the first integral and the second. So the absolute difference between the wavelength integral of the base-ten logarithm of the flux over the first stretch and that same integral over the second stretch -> 0.3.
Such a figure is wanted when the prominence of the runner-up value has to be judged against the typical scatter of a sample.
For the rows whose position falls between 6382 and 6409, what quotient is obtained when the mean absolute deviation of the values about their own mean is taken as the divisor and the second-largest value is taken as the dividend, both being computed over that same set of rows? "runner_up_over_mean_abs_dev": 19.3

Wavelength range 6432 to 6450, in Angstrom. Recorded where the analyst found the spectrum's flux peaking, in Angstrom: 6445.64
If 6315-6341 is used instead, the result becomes 6330.91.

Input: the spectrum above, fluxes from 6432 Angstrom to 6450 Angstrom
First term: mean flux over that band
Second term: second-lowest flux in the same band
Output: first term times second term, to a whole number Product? 162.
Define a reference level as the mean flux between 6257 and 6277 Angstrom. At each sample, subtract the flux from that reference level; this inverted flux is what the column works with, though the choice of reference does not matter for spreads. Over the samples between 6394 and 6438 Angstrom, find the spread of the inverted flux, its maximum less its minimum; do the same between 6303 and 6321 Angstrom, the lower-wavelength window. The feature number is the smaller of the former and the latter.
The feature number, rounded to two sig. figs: 1.1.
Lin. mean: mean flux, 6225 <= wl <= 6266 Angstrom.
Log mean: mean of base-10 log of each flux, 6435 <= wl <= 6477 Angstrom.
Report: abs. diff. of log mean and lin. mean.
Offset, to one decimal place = 11.2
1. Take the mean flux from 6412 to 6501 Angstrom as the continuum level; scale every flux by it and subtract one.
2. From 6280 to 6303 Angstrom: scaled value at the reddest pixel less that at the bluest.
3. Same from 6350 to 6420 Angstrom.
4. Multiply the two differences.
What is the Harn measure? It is 0.0044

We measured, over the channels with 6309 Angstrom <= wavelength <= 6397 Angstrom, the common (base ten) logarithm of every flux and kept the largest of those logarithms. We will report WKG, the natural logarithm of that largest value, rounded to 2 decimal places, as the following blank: 0.18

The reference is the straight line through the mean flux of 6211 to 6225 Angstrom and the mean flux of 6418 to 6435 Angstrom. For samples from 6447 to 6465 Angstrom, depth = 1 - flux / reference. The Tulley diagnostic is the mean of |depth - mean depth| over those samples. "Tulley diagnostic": 0.033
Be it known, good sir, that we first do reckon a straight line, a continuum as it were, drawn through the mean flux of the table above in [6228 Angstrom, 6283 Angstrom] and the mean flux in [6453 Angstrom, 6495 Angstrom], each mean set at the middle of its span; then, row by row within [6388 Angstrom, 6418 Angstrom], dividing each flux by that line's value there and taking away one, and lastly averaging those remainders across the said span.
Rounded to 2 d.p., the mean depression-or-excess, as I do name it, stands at 0.00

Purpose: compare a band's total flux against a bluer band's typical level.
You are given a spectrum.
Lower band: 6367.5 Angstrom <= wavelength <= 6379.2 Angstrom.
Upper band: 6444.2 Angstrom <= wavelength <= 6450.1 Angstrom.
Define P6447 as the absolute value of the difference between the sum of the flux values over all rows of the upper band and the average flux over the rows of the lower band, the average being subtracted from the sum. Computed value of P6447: 13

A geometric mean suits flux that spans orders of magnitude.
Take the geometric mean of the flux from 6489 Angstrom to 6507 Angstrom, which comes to 13.0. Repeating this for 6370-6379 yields 13.2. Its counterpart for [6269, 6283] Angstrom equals 12.7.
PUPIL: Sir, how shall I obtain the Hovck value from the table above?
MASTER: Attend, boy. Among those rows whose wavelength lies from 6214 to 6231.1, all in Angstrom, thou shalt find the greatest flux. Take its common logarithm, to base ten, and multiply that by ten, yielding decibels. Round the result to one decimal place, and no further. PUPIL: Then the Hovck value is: 11.3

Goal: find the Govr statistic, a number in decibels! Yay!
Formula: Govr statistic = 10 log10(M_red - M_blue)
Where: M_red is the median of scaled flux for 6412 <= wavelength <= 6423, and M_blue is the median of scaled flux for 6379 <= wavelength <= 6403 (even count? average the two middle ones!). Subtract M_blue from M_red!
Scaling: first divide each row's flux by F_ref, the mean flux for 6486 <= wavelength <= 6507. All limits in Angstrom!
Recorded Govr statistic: -16.2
